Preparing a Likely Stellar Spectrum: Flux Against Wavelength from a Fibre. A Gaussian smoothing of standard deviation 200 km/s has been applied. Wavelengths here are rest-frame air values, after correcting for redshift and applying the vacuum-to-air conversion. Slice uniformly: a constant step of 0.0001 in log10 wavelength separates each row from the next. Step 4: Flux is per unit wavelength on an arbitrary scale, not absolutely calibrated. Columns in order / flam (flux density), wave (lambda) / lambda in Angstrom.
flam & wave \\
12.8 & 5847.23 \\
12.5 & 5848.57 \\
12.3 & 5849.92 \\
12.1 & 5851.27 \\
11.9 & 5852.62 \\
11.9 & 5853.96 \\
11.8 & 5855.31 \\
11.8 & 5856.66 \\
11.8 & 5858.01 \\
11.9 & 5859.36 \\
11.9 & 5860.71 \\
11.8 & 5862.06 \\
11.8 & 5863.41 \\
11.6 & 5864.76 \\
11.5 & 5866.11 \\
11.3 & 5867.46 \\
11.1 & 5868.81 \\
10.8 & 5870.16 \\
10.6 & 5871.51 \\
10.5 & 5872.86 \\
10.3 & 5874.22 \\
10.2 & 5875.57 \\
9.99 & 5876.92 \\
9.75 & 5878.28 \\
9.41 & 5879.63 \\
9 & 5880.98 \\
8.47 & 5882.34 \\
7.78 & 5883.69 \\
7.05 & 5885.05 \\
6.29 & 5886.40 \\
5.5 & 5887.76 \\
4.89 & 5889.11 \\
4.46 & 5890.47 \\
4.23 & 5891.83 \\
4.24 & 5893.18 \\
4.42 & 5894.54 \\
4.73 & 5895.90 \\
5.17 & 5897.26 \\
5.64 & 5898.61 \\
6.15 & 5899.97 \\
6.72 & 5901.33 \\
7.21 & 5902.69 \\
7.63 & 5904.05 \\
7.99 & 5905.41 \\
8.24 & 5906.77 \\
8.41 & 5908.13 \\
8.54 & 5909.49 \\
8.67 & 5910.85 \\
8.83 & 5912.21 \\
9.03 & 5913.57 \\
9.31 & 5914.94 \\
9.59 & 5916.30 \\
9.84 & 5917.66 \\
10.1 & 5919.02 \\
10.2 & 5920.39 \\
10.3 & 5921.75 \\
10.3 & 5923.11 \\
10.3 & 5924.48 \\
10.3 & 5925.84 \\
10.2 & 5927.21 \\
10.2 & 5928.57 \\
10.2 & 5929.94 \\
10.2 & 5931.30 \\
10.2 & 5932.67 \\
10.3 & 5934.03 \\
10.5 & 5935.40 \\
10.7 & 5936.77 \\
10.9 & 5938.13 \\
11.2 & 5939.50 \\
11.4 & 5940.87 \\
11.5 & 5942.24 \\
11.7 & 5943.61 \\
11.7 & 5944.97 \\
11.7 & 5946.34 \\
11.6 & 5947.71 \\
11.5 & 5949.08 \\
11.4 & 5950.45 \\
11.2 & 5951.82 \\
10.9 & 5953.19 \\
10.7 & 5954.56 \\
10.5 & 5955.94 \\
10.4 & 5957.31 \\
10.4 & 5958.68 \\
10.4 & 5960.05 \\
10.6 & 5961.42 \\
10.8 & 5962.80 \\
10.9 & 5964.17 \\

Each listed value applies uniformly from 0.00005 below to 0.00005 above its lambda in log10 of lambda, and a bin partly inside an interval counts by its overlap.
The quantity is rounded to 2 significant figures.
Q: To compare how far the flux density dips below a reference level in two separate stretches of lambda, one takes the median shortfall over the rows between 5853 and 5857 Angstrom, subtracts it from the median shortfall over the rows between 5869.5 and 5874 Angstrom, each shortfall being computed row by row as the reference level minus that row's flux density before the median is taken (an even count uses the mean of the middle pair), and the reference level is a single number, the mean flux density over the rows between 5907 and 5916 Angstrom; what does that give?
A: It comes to 1.2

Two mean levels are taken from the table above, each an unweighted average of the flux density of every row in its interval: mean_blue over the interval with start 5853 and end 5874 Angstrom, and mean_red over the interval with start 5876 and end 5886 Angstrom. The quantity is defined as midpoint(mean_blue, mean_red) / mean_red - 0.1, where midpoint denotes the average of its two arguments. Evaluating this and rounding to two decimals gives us 1.05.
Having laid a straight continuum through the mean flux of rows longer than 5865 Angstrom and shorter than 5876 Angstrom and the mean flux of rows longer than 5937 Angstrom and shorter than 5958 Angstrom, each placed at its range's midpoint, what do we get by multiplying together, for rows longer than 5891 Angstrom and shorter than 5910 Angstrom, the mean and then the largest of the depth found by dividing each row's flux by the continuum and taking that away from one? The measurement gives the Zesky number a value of 0.26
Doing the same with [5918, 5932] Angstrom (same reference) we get 0.01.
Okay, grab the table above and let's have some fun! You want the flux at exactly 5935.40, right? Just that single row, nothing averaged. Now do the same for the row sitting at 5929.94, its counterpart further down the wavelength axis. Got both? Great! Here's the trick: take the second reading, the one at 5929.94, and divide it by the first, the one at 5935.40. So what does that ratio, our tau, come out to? 0.97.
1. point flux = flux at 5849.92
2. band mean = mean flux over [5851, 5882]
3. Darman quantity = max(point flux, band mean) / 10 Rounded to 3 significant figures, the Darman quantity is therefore 1.23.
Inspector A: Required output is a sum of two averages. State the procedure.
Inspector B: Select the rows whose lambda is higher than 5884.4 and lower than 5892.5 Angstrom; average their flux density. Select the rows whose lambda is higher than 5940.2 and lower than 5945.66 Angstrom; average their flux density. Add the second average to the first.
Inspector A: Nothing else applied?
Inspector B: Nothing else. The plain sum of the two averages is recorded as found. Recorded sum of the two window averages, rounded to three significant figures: 17.0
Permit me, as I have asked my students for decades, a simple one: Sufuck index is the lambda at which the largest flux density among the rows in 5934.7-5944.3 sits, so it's 5943.61 Angstrom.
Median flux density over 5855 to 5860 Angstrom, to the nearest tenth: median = 11.8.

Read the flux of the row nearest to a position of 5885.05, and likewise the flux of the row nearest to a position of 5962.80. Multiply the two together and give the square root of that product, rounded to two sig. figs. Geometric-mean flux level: 8.7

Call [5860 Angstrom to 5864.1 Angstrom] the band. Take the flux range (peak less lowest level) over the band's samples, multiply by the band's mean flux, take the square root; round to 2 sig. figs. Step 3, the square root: 1.1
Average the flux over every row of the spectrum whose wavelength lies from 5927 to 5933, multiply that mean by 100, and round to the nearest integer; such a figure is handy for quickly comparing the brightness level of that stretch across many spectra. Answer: 1020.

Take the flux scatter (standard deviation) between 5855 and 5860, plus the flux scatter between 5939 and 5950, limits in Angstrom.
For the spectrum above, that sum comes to 0.2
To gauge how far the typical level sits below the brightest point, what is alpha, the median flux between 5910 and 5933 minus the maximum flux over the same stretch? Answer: -0.10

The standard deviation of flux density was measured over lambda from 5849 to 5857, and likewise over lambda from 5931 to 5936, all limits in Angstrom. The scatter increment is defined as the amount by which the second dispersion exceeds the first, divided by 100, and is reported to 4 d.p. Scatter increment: -0.0006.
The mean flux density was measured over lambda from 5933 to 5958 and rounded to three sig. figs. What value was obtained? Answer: 11.1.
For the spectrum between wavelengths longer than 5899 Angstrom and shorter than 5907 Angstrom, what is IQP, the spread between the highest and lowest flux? 2.1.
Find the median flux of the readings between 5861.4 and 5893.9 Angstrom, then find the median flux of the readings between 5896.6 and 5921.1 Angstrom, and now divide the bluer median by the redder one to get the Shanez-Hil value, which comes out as 1.2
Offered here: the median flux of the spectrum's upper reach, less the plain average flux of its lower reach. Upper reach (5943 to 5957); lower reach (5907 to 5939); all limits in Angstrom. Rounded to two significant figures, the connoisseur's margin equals 1.6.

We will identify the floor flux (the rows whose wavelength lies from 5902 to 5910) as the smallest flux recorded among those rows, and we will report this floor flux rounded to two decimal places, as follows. 7.21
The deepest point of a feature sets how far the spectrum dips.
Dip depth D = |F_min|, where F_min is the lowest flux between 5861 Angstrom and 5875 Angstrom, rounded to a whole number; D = 10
